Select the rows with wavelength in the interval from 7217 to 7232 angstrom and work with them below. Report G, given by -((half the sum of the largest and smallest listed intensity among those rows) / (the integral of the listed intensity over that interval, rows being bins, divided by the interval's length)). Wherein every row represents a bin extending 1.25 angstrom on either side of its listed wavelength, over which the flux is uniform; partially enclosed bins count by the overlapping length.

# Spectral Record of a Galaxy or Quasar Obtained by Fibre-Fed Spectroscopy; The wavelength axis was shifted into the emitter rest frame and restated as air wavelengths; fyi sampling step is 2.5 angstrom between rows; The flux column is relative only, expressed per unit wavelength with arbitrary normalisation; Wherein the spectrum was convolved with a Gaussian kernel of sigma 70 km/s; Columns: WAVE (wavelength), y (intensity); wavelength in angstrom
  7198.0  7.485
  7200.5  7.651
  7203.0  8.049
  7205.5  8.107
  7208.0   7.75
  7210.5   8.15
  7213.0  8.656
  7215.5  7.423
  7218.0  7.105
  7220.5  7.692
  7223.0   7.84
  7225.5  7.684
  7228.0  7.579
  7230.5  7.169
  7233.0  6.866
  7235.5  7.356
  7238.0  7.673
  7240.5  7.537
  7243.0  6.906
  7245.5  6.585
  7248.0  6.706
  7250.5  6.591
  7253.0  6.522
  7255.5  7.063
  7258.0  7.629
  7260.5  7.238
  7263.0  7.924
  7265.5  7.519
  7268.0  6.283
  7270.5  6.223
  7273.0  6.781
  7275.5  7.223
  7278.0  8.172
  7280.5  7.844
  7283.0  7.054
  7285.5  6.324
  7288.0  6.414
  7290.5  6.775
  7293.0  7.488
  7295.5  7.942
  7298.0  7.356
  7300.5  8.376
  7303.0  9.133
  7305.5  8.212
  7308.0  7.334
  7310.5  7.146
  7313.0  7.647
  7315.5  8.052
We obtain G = -1.00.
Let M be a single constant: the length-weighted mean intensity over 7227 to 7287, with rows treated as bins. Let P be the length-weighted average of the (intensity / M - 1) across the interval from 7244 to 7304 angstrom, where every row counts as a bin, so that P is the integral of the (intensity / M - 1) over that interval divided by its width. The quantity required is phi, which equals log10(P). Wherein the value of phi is -1.87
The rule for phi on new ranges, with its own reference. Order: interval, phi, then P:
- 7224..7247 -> -1.67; 0.021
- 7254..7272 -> -3.56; 0.000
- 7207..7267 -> -1.43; 0.037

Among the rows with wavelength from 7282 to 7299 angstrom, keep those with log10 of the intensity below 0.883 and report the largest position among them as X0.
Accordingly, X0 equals 7298.0 angstrom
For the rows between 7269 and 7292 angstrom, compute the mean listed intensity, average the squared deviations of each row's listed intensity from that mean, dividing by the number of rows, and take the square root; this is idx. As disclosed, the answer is 0.64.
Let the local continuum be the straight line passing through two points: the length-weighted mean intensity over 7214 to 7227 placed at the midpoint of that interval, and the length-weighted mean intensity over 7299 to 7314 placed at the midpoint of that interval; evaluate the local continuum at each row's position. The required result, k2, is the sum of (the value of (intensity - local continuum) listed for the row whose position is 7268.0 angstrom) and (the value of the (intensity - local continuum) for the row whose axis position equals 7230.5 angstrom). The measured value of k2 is -2.0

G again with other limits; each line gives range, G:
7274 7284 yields -1.01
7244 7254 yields -1.00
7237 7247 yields -1.00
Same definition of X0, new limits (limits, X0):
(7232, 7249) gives 7248.0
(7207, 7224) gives 7218.0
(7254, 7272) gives 7270.5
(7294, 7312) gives 7310.5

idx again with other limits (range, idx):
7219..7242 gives 0.29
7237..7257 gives 0.42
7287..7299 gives 0.54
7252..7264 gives 0.48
